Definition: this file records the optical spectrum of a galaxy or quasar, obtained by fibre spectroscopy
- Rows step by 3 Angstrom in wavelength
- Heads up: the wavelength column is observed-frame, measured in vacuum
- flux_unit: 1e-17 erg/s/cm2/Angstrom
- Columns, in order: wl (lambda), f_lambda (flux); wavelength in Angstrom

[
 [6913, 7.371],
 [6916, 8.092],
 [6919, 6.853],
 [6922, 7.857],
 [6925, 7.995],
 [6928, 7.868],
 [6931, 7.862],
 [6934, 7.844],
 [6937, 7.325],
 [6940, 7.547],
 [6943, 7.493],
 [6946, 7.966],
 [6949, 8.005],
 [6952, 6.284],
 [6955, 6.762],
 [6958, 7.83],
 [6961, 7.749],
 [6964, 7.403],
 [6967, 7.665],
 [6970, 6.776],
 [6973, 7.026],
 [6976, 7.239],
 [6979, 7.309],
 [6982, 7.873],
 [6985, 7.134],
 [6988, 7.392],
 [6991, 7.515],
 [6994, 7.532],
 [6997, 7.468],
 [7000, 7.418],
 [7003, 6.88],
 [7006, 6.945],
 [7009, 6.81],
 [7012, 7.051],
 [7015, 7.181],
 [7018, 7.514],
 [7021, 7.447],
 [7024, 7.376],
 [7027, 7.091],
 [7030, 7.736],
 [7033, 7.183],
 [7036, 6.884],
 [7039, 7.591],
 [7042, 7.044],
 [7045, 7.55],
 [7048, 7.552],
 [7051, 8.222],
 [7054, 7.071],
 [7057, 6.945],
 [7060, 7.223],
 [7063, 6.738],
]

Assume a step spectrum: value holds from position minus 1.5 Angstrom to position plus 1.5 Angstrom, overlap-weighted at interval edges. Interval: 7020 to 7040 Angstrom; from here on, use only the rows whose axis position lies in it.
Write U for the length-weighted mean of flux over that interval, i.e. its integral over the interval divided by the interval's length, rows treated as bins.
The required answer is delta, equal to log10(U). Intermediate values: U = 7.32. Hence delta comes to 0.865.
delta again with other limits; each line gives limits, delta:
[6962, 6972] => 0.863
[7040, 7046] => 0.863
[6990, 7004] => 0.868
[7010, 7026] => 0.863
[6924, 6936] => 0.896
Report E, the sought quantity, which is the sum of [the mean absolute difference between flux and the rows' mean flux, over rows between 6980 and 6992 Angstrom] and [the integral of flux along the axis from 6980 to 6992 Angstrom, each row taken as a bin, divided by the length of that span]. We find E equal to 7.69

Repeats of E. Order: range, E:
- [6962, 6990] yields 7.56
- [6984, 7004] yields 7.54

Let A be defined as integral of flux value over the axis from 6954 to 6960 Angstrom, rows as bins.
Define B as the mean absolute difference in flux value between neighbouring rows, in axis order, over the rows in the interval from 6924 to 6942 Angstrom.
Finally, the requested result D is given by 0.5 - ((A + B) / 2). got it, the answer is -22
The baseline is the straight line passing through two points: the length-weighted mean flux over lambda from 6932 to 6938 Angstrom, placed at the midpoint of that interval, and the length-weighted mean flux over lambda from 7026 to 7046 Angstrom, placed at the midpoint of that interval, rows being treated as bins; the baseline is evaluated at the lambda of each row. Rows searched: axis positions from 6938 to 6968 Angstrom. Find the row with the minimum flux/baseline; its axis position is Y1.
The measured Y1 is 6952 Angstrom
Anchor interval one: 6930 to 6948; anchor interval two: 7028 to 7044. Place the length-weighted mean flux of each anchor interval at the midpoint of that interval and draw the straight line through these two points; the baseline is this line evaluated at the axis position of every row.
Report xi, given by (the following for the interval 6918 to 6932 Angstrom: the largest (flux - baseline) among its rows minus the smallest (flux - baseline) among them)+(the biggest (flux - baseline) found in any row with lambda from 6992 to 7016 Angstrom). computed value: 1.2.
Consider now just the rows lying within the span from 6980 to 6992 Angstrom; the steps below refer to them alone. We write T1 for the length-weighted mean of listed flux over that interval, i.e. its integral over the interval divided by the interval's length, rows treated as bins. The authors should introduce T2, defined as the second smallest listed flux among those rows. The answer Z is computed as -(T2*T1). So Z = -55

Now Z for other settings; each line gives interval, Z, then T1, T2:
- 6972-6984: -53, 7.37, 7.239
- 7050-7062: -52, 7.30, 7.071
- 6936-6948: -57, 7.61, 7.493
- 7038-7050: -56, 7.46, 7.55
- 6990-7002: -56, 7.46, 7.468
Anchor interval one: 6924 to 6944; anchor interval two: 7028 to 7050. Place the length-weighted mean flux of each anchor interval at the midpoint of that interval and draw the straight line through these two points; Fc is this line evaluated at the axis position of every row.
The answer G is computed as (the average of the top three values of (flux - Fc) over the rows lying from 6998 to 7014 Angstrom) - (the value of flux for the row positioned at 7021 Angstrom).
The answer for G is -7.79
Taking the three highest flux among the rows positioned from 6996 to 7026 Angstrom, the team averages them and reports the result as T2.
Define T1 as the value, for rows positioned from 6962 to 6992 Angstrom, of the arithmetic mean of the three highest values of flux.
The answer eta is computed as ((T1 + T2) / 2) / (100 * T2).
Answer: 0.0101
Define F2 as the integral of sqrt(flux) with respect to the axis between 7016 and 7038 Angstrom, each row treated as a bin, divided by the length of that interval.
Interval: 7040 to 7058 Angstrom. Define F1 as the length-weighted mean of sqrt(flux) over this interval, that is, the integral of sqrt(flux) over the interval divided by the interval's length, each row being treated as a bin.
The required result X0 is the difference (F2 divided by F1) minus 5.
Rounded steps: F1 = 2.72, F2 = 2.71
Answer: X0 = -4.01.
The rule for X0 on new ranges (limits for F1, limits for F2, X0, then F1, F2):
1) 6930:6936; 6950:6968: -4.03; 2.79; 2.70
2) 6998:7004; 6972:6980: -4.00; 2.68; 2.68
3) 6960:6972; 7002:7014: -4.03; 2.71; 2.63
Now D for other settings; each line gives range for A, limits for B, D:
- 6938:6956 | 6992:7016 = -66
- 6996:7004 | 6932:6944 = -29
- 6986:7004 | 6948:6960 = -66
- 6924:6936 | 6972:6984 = -47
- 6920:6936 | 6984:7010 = -62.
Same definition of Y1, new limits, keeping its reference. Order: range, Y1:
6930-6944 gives 6937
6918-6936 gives 6919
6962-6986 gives 6970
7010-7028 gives 7012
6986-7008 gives 7003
